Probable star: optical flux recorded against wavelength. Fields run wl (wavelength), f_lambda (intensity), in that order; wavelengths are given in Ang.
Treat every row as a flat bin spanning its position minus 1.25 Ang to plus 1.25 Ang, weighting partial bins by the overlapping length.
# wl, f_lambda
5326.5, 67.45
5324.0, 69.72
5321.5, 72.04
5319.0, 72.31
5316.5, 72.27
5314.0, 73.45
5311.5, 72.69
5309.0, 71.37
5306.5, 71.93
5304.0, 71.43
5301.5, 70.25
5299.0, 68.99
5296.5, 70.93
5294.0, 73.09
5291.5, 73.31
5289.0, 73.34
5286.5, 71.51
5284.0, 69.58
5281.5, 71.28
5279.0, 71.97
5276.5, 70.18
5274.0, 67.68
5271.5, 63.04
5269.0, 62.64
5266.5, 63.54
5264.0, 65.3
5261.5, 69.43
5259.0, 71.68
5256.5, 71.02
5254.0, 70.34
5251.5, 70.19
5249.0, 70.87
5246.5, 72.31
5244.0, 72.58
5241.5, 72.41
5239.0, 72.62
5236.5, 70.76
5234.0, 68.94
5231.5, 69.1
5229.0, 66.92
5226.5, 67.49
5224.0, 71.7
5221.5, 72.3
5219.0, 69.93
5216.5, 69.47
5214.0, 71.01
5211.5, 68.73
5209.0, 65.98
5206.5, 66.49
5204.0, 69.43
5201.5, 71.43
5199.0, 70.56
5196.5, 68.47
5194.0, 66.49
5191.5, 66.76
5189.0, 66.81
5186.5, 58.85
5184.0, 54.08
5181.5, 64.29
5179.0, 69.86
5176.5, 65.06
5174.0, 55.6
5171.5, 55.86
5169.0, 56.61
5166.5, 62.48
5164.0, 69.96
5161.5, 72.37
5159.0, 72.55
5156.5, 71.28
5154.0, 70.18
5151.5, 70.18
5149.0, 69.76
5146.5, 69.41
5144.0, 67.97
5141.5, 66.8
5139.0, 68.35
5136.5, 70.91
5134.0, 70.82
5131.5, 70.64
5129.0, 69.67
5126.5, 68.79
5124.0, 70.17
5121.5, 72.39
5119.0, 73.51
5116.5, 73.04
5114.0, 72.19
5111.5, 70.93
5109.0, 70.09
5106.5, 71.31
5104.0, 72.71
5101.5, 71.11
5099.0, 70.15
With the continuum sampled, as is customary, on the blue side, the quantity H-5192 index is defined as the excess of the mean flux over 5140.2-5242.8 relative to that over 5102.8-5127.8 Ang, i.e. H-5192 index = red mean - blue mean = -4.0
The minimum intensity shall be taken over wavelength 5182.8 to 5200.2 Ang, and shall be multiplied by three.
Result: 162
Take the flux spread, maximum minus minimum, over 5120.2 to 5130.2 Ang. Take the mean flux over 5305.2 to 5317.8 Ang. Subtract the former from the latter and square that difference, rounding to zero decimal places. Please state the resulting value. 4725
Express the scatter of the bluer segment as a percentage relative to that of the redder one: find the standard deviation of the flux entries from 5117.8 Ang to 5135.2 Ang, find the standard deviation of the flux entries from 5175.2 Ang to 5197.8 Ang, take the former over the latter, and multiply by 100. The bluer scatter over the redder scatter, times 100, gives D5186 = 32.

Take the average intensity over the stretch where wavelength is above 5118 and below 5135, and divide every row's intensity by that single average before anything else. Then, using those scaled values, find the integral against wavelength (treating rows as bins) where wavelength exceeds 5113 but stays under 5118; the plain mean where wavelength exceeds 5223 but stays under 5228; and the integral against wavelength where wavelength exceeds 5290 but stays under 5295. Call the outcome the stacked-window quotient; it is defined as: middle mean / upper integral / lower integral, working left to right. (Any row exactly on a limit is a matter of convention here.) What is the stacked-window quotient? 0.037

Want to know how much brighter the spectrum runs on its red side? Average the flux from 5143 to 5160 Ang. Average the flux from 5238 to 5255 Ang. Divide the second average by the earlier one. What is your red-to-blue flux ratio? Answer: 1.020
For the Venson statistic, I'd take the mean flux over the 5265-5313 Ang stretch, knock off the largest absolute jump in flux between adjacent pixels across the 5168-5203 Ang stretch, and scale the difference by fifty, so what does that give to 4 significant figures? 2986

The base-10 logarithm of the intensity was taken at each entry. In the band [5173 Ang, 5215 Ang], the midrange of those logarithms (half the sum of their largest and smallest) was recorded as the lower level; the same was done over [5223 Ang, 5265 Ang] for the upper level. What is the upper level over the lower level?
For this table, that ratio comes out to 1.02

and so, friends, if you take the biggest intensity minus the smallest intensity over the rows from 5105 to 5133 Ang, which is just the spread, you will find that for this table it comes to 4.7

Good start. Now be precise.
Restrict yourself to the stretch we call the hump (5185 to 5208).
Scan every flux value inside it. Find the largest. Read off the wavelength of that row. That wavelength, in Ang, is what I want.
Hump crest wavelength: 5201.5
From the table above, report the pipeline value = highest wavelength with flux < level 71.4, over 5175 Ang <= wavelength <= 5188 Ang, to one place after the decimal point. 5186.5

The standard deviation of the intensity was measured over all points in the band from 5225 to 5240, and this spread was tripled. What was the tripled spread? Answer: 6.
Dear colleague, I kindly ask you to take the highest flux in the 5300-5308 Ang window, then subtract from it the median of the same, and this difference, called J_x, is 0.50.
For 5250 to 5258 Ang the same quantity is 0.68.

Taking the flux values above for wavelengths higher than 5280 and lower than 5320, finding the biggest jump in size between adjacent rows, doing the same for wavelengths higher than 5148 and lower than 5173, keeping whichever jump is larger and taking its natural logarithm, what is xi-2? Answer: 2.0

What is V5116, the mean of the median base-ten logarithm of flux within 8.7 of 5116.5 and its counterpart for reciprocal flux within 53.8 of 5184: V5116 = 0.936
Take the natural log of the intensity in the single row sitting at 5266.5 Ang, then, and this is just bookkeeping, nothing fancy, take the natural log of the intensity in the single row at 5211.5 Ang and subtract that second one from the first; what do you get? -0.08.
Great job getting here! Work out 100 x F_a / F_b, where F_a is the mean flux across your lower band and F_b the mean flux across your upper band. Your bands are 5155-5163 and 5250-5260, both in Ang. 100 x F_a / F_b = 102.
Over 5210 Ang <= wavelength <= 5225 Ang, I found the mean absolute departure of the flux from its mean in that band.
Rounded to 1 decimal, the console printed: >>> 1.1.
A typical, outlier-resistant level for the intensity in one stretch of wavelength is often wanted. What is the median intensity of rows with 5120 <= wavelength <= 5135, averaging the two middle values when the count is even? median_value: 70.4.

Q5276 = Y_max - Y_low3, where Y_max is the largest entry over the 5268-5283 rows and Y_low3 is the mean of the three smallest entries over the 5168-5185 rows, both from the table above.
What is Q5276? 17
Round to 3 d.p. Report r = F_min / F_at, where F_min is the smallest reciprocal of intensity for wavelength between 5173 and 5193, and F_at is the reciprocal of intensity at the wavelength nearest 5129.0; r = 0.997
